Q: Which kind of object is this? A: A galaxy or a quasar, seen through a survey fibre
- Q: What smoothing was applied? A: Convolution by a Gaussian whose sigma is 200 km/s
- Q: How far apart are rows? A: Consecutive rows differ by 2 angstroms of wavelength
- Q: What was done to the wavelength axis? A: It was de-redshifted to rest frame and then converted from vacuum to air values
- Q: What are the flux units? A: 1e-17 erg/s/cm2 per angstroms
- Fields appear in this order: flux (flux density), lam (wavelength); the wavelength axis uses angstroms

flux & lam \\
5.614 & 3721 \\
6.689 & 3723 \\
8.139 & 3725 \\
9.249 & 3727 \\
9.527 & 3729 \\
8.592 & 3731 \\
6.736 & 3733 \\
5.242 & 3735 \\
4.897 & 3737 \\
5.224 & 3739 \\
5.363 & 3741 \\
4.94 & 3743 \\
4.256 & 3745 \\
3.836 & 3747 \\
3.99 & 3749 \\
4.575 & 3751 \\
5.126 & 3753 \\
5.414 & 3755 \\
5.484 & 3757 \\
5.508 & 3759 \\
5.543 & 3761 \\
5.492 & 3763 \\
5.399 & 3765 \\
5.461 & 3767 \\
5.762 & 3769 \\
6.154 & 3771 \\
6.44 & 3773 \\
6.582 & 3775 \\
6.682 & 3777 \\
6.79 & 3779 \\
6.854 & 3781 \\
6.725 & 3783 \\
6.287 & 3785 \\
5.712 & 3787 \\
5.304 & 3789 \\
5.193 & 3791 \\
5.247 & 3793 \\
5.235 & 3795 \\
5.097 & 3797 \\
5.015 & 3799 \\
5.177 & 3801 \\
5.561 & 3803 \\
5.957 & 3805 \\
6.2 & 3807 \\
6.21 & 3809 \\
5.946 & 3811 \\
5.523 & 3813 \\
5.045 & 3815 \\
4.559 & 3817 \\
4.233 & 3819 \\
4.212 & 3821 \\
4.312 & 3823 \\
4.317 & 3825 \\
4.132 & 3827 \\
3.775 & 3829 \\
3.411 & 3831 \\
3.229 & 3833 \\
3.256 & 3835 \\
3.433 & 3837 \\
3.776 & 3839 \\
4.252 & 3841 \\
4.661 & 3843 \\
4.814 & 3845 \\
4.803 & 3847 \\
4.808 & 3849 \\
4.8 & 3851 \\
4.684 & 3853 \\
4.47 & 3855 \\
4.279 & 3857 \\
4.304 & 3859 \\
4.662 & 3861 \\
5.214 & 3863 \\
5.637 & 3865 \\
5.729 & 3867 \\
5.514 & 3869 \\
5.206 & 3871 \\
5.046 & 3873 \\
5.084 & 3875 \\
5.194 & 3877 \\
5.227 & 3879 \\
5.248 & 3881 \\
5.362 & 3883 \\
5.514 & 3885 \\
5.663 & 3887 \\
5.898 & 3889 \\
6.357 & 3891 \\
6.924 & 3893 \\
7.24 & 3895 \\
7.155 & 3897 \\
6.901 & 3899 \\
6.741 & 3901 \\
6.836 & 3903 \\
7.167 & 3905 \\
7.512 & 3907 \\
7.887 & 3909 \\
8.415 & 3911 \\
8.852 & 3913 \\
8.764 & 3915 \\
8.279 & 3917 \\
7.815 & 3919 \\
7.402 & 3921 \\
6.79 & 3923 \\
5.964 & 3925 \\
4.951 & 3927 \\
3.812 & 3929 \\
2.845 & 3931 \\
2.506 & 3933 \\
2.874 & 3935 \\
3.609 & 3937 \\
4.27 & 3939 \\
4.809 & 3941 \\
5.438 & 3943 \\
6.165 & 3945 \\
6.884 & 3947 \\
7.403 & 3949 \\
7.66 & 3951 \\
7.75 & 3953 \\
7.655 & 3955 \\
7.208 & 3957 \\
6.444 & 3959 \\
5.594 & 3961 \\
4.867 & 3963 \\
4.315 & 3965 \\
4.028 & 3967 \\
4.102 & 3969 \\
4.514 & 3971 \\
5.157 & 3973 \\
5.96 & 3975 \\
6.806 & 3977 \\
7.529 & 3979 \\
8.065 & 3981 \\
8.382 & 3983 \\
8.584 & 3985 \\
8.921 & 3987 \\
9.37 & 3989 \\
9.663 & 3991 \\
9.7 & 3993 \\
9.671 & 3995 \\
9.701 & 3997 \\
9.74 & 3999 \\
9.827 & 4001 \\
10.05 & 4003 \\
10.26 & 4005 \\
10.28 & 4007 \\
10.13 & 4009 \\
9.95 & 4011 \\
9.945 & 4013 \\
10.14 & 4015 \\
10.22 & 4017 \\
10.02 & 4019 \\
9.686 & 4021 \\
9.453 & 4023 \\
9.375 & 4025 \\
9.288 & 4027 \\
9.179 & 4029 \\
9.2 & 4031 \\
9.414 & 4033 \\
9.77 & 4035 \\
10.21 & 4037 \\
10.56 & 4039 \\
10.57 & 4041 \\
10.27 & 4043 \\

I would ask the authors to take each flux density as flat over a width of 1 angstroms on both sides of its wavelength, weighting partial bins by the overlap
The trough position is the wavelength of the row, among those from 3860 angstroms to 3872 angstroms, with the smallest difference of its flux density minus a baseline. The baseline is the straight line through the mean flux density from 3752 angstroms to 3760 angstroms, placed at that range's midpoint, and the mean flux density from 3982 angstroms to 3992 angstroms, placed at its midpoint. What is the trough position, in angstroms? 3861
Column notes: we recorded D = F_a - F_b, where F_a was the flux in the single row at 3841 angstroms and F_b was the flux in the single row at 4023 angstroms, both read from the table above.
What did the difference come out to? -5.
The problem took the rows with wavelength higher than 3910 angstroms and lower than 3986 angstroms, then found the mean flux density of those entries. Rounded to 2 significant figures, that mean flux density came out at 6.1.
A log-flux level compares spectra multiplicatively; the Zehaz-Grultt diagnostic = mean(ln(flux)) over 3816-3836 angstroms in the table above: 1.4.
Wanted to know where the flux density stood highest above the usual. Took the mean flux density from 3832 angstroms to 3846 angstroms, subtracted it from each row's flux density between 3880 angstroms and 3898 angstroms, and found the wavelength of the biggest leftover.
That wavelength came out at 3895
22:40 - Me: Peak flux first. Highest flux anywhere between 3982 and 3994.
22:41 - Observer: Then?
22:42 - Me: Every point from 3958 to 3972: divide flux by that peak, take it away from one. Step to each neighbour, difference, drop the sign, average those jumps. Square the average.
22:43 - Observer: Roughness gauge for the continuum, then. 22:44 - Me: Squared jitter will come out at 0.0025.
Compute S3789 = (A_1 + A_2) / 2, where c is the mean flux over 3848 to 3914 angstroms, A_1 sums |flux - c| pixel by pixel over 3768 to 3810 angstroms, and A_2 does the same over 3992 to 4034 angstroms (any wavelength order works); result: 46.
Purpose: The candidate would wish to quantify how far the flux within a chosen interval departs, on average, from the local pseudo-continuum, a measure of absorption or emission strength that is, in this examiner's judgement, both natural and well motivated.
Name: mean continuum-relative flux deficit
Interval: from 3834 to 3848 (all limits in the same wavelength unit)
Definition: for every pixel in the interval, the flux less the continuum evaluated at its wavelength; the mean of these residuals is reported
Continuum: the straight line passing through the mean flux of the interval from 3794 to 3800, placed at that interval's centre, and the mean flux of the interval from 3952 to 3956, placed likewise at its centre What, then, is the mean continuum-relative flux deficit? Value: -1.7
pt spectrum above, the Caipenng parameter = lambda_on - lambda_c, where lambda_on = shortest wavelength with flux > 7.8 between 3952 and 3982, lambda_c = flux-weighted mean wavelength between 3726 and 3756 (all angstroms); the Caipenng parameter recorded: 242.1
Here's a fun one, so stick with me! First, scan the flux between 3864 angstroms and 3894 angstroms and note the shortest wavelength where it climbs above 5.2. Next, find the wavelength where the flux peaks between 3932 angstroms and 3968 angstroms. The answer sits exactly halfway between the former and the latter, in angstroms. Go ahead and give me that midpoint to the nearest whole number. 3909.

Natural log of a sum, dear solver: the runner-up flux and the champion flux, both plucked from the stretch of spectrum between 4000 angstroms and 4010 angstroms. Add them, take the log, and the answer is 3.02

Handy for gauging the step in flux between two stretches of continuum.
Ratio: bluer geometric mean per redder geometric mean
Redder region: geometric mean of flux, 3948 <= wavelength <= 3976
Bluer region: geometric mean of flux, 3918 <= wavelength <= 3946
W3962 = 0.81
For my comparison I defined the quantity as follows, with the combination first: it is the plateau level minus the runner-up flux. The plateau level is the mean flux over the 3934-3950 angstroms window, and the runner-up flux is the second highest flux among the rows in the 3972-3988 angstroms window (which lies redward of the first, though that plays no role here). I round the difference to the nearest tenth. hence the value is -3.4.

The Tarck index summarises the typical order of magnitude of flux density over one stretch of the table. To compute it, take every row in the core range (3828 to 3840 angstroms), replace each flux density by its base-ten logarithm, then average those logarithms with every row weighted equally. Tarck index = 0.54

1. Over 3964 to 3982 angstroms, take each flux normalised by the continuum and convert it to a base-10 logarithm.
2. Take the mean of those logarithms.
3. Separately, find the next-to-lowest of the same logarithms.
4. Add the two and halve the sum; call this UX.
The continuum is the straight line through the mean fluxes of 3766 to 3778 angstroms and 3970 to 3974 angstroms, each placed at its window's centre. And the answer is -0.01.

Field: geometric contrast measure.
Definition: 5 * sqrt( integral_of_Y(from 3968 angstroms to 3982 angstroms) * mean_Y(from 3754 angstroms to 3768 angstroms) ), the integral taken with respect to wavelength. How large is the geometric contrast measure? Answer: 107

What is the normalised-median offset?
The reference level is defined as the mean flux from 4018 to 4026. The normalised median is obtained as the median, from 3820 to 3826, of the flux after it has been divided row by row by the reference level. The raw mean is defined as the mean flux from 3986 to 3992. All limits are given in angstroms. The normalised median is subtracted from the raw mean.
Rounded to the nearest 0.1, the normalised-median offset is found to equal 8.9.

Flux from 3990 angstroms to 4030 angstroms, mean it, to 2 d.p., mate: 9.81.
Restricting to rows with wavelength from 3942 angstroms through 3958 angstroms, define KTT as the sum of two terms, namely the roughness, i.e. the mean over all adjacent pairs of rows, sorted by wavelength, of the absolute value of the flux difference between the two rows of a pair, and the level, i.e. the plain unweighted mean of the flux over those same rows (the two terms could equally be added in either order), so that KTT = 7.4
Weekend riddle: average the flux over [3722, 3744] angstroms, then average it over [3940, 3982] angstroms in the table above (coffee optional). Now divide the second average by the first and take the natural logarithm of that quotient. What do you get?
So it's -0.1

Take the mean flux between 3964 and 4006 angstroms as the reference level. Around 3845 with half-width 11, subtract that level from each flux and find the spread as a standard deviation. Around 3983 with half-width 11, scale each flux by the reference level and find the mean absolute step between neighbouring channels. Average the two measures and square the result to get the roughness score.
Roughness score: 0.10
